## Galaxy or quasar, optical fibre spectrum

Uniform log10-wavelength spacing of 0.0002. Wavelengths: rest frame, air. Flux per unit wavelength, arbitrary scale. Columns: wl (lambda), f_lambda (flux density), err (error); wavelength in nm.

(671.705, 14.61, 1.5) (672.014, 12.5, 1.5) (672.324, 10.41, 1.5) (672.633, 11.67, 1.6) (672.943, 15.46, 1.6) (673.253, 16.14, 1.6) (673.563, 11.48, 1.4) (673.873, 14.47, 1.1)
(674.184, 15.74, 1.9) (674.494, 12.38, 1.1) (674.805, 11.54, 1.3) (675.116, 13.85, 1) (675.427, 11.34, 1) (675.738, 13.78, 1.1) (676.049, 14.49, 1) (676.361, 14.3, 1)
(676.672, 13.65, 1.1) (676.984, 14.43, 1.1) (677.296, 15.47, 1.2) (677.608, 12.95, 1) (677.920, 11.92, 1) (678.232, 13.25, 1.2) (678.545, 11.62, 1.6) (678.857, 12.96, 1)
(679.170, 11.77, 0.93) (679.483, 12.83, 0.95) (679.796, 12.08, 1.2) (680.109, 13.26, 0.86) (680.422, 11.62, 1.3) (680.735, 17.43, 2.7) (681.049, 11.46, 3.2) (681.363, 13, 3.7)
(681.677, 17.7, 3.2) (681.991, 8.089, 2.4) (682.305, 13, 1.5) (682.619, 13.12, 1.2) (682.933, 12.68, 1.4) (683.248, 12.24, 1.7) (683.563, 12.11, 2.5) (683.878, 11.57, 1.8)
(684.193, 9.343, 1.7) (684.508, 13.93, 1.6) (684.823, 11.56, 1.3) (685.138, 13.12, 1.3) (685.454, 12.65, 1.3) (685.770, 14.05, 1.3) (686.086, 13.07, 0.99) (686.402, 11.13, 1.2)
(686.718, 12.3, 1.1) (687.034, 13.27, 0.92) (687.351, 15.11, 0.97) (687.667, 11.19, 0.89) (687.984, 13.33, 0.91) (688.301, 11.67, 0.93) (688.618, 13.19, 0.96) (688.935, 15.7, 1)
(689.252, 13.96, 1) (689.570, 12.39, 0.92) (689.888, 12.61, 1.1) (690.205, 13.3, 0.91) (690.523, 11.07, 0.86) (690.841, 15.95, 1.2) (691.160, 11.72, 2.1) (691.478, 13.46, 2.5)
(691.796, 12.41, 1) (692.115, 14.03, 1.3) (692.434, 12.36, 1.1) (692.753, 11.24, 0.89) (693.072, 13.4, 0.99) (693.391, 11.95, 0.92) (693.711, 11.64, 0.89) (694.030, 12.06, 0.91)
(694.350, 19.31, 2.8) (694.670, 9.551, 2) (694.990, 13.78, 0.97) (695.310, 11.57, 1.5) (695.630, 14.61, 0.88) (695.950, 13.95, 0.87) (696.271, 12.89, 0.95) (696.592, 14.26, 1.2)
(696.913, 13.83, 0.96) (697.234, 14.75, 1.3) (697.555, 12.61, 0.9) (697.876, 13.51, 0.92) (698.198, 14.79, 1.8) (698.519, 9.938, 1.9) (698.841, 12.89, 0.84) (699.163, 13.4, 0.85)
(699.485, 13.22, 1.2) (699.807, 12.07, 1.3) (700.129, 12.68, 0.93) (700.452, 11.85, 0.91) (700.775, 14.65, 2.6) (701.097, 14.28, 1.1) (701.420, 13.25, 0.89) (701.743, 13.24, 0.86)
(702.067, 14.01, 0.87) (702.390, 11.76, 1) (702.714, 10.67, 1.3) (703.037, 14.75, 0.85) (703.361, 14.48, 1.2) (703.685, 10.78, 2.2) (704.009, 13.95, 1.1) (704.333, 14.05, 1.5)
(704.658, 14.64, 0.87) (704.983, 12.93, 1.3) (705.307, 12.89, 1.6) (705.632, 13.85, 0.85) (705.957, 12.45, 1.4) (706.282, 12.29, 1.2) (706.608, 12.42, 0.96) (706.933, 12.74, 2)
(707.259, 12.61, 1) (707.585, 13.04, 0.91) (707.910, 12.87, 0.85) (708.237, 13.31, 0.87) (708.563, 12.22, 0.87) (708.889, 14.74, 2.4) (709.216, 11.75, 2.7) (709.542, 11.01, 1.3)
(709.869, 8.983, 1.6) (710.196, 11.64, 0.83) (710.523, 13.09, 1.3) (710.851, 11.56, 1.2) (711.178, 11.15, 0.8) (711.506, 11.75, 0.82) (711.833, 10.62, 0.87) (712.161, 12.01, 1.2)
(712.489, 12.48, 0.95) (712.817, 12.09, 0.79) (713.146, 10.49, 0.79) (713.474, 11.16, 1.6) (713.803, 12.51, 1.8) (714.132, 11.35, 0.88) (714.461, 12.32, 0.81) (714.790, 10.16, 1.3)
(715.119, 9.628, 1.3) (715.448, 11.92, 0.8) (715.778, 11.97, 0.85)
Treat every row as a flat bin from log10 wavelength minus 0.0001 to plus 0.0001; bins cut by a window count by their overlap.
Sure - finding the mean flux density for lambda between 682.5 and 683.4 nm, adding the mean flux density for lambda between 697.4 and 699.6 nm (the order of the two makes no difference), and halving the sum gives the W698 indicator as 12.8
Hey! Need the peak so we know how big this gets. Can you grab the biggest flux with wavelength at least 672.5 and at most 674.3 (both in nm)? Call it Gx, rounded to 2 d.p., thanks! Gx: 16.14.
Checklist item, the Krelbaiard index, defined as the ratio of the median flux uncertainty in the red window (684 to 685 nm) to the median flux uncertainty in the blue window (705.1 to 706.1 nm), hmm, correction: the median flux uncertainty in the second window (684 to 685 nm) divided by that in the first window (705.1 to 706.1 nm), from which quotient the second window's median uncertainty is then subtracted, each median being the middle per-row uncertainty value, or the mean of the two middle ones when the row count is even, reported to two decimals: -0.46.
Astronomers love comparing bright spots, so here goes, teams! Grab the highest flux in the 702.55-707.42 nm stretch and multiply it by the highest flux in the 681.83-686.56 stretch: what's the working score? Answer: 207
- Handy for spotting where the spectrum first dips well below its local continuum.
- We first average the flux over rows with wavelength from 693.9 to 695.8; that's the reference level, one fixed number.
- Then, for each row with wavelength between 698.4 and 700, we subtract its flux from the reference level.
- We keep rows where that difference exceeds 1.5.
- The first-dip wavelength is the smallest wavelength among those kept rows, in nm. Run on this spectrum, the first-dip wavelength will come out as 698.519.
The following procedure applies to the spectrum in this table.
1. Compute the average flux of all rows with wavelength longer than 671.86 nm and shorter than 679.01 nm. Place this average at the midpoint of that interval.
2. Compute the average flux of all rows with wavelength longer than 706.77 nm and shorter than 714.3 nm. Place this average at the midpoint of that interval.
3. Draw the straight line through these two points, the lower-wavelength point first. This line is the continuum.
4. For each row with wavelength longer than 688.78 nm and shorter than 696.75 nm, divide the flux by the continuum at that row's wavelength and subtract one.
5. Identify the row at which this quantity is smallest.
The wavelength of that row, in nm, 694.670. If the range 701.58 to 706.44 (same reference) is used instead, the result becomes 702.714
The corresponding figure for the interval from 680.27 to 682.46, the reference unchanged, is 681.991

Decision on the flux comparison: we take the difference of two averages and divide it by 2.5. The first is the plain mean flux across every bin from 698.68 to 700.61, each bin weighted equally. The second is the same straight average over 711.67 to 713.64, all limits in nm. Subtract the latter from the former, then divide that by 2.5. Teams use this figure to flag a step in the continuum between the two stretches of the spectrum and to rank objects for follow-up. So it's 0.48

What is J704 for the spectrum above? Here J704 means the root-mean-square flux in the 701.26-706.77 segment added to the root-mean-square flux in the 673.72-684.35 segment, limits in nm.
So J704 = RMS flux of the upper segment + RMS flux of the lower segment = 26.3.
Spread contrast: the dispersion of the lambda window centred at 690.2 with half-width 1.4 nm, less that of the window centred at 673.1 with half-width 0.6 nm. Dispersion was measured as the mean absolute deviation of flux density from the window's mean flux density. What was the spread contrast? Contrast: -0.9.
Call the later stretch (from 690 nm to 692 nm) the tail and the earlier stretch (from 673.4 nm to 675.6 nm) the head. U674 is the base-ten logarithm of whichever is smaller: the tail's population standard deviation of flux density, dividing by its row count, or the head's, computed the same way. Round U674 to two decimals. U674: 0.19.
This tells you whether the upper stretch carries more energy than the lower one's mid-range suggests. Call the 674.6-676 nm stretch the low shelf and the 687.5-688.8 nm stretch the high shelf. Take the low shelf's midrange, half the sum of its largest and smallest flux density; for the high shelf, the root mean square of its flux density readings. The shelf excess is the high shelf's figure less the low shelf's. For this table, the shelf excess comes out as -0.21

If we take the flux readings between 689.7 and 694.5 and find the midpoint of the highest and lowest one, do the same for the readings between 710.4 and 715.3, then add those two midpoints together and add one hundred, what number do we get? 127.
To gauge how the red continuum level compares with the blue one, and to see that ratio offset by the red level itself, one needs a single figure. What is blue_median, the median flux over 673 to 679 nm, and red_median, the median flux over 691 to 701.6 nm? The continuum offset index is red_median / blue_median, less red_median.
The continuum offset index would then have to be -12.25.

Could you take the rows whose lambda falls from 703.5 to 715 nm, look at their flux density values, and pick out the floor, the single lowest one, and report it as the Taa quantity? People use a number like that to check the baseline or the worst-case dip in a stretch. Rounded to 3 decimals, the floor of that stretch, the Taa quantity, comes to 8.983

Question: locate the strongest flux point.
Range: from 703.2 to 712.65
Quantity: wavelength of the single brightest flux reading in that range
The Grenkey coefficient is 708.889 nm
